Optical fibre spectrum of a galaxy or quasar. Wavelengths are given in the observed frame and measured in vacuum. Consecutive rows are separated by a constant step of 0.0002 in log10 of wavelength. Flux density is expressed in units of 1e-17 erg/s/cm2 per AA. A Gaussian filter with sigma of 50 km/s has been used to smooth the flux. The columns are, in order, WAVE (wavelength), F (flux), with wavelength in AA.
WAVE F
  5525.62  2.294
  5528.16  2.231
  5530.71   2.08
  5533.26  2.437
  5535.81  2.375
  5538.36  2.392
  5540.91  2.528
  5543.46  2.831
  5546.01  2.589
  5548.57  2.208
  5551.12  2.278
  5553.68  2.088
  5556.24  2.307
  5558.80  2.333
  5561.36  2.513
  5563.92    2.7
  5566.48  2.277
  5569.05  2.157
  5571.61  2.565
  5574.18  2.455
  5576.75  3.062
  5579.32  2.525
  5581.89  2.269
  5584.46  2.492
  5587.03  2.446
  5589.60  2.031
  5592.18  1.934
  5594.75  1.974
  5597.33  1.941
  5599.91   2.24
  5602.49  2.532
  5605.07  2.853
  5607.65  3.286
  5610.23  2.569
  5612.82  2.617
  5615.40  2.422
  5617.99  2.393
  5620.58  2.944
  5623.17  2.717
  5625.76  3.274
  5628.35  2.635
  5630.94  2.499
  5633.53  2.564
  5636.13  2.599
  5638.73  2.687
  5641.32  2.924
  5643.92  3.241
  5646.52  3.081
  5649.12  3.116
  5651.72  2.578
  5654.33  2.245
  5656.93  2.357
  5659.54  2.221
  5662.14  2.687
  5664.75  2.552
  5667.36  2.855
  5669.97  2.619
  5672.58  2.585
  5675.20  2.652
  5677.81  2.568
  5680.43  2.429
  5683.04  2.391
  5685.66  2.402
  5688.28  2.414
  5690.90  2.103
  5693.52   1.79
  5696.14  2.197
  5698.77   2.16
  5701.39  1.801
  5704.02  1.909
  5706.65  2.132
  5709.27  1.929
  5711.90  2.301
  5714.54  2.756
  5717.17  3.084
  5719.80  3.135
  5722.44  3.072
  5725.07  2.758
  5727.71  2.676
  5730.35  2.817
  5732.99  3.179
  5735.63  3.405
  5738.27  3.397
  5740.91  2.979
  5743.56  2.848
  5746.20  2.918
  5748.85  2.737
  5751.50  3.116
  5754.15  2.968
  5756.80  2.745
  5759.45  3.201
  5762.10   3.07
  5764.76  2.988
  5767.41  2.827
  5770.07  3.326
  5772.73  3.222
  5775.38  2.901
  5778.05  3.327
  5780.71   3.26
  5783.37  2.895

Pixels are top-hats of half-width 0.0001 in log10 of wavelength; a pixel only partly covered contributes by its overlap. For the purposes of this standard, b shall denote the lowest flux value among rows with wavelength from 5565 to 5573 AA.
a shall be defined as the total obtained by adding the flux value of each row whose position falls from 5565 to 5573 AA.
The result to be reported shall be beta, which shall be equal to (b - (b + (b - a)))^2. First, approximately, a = 7.0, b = 2.157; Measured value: 23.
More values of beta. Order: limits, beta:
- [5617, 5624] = 32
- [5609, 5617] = 27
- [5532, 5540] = 23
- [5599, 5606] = 29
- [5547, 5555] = 20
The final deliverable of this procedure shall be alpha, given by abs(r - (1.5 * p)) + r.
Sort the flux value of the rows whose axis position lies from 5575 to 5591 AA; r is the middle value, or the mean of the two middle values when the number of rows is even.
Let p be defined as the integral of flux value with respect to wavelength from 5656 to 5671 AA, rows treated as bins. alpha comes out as 57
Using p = 38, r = 2.47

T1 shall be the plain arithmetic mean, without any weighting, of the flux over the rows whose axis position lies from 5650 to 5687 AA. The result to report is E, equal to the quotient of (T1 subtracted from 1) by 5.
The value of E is -0.30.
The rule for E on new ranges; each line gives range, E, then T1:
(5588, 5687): -0.32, 2.58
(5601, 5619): -0.33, 2.67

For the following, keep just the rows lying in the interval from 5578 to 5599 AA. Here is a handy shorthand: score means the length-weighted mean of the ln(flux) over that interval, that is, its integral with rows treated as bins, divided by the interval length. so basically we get 0.78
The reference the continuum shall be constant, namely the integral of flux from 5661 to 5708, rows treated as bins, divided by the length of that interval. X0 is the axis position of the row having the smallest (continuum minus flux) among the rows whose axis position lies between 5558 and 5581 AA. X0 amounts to 5576.75 AA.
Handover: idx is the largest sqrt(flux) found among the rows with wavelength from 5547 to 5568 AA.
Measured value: 1.64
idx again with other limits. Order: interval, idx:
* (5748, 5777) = 1.82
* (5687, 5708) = 1.55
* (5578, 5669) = 1.81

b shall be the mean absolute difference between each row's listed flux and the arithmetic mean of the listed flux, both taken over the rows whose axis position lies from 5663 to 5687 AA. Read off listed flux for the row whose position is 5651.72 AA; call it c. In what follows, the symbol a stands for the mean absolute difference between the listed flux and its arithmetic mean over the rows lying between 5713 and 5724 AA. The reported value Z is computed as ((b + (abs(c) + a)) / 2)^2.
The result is 2.0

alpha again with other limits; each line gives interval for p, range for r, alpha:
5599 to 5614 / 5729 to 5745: 61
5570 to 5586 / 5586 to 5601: 61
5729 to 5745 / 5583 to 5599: 74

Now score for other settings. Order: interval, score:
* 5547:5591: 0.87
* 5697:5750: 0.97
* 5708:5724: 0.98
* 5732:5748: 1.13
